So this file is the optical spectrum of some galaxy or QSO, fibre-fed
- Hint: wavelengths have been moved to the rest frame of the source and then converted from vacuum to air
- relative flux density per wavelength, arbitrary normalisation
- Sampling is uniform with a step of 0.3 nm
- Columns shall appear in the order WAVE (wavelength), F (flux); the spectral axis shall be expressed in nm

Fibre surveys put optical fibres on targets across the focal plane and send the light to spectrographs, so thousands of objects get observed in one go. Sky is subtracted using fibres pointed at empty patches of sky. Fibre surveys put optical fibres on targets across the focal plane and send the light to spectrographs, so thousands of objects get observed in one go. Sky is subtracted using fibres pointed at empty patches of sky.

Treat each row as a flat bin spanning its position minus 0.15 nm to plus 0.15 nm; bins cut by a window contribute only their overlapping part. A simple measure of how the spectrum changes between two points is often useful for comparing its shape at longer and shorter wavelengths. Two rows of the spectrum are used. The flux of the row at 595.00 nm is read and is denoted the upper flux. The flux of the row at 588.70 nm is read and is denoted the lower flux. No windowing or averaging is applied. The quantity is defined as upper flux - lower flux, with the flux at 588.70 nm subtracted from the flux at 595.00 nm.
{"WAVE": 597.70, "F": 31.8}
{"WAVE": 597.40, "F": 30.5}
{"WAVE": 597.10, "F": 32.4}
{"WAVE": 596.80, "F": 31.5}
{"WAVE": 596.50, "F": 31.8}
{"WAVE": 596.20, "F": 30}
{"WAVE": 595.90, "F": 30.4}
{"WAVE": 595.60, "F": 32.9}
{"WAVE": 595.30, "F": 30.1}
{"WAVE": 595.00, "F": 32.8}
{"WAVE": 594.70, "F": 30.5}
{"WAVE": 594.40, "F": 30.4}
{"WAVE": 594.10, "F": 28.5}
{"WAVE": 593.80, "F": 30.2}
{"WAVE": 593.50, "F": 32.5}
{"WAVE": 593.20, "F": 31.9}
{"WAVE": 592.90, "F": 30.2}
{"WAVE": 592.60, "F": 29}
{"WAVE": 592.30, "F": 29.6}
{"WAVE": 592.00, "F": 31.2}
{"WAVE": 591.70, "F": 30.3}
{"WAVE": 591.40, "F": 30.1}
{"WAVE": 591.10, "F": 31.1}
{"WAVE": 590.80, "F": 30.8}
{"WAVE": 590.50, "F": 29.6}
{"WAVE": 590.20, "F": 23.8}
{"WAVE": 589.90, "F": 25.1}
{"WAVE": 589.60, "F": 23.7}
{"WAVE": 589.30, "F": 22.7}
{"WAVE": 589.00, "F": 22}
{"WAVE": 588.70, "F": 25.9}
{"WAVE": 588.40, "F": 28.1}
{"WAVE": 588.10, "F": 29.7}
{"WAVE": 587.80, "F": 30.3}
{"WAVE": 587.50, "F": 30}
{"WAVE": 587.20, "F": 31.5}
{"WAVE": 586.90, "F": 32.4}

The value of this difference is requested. 7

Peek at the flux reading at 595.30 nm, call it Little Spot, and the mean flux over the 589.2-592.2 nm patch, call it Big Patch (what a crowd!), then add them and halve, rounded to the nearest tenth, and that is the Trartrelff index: 29.0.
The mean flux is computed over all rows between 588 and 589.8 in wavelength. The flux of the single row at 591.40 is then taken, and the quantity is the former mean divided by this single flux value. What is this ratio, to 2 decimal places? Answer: 0.84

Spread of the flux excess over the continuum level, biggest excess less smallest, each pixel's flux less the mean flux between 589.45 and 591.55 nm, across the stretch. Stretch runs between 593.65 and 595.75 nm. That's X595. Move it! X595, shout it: 4.4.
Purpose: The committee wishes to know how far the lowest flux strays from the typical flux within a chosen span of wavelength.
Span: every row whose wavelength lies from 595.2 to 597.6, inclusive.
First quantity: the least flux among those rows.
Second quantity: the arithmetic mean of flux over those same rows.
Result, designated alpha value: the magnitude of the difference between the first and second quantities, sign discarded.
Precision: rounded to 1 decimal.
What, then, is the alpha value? 1.2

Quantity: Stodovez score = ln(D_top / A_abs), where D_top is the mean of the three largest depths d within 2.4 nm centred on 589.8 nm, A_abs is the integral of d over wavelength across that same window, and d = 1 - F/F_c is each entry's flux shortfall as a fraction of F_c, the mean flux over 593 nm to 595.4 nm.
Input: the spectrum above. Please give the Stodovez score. -0.5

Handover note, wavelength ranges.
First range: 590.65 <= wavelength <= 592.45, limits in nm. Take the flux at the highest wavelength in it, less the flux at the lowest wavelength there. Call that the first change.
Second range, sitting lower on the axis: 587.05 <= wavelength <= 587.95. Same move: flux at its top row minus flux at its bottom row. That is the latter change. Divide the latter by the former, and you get 1.0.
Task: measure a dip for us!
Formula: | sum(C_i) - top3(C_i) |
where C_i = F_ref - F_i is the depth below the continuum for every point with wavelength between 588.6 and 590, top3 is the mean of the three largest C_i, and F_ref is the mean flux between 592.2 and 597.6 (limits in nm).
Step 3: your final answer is 27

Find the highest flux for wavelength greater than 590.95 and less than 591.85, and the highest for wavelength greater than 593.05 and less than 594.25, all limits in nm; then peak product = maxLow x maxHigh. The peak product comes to 1011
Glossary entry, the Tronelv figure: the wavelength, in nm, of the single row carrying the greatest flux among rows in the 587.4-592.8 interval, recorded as 592.00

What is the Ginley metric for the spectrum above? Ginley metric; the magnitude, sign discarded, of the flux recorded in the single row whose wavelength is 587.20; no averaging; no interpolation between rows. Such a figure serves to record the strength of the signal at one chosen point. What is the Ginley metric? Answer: 31.5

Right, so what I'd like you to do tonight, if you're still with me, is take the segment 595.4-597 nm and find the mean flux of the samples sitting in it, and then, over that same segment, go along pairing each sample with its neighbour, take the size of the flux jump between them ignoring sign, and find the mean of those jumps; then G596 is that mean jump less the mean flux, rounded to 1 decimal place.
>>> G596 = -30.1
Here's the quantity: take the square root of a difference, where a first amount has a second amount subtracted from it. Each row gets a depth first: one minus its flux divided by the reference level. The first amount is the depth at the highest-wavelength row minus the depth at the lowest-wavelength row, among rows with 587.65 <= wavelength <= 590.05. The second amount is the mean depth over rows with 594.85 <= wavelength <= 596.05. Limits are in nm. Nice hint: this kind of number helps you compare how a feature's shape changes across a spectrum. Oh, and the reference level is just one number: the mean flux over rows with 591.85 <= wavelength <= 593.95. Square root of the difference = 0.45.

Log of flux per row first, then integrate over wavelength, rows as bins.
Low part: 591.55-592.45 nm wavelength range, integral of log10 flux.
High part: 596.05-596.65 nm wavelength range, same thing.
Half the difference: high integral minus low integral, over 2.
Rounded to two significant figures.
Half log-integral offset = -0.22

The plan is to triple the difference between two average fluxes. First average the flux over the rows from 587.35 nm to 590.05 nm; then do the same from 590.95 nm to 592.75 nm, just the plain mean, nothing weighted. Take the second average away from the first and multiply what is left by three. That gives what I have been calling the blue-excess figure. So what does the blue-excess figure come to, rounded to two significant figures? -11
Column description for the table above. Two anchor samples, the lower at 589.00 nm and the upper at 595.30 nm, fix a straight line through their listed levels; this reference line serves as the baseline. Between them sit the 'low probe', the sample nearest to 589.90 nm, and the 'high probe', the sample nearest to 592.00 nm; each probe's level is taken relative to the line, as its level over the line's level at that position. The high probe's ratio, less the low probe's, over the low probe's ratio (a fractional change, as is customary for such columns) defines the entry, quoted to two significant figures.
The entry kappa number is 0.11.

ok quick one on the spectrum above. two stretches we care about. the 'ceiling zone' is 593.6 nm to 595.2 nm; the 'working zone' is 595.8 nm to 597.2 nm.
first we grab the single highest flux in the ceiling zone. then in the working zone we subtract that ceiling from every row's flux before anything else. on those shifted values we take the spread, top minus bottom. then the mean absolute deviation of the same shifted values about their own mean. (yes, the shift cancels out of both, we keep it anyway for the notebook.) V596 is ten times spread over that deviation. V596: 29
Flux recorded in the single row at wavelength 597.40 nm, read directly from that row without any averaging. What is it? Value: 30.5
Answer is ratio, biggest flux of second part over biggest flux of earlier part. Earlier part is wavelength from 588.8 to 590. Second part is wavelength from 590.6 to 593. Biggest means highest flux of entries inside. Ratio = 1.24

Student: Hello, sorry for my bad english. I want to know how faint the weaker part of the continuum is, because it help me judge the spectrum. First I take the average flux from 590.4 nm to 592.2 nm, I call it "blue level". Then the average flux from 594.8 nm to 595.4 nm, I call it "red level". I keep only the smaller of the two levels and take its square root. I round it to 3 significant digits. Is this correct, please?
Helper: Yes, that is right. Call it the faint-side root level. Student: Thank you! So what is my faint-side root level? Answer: 5.52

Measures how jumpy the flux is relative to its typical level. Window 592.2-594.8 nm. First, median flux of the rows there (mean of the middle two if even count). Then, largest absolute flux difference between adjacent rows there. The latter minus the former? -28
